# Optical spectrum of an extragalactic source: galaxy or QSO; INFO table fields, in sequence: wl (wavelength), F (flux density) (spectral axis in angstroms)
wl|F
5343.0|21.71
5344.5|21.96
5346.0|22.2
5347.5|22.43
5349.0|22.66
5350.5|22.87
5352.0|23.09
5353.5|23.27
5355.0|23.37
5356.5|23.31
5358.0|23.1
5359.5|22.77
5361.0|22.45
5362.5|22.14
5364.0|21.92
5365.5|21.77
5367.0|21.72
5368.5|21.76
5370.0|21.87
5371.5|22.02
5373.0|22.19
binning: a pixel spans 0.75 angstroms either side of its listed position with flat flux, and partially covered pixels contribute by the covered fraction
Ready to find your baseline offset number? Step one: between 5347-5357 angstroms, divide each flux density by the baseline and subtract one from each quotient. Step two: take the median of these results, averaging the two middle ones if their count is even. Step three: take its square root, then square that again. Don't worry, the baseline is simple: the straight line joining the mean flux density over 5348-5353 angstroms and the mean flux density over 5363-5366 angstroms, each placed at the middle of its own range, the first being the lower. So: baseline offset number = 0.014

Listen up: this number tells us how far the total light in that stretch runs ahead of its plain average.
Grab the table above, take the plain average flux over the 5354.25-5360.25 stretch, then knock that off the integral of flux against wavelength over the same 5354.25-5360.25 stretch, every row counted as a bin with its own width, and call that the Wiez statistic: 115.7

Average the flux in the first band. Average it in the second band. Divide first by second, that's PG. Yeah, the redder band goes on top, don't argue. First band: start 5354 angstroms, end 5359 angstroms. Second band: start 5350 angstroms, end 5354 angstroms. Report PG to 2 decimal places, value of 1.01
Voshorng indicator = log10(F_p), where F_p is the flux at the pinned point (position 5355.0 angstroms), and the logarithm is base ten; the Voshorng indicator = 1.37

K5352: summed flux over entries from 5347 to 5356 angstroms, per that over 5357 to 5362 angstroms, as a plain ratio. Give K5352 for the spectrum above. 2.0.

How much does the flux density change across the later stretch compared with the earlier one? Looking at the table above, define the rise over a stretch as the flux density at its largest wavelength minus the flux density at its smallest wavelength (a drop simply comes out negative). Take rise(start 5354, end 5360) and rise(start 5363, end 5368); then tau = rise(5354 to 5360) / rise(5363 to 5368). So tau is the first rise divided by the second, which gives 3.0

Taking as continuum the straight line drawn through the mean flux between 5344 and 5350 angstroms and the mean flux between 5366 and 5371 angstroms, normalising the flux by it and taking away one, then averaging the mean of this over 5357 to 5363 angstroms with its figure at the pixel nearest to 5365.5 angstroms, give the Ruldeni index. 0.012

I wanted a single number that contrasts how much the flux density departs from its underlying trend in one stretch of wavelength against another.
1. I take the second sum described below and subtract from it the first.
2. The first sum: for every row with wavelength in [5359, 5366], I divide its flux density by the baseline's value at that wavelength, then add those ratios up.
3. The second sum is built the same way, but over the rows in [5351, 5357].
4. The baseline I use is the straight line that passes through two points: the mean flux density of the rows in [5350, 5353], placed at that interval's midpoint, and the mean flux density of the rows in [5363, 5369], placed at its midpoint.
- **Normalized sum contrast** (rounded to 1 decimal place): -0.9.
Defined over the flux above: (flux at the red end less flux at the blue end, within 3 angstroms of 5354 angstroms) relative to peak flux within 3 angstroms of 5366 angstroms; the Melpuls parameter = 0.010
